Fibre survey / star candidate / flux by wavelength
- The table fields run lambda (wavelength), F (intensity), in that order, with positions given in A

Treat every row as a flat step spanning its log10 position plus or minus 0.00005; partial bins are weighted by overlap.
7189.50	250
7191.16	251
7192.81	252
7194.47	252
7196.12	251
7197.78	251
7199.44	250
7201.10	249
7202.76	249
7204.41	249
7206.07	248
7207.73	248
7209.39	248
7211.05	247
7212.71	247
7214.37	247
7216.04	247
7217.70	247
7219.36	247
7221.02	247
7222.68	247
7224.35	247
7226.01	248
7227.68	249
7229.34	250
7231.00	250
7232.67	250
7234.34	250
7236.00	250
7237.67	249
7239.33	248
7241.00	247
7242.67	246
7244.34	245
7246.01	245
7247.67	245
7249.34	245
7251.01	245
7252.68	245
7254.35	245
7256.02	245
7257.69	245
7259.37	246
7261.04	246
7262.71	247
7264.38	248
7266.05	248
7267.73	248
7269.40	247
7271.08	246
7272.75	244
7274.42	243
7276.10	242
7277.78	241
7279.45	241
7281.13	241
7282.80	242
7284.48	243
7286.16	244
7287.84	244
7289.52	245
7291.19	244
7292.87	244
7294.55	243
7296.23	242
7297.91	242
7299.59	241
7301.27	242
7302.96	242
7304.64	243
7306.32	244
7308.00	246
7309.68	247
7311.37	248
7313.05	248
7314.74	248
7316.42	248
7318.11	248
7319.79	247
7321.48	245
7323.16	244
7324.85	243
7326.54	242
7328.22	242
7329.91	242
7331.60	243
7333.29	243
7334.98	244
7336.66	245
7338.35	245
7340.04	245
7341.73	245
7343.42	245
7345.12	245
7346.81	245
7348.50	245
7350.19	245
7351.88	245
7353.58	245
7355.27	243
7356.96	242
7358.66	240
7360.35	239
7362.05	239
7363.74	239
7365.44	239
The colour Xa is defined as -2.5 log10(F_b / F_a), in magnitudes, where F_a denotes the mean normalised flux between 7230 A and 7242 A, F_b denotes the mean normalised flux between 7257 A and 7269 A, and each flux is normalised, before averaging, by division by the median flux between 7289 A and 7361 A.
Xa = 0.010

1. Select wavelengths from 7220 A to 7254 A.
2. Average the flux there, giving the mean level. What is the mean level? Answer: 247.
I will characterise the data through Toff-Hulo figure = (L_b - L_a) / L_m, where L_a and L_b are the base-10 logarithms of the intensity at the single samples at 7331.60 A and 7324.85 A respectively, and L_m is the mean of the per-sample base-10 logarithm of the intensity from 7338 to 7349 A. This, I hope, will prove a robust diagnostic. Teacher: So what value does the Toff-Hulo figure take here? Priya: 0.000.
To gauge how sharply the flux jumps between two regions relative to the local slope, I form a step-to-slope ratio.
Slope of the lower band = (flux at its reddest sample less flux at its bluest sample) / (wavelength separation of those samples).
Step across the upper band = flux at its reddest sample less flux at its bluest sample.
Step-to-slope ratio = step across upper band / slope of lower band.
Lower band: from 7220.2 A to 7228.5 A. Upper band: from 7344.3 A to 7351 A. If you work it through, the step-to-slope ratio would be 0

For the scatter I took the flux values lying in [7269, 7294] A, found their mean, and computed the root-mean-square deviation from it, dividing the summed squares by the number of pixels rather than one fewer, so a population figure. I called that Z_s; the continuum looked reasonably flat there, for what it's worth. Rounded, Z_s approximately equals 1.7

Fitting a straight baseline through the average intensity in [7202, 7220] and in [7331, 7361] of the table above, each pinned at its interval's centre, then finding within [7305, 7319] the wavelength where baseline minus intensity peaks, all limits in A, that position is 7306.32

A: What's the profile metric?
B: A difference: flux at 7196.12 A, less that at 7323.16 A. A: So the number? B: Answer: 7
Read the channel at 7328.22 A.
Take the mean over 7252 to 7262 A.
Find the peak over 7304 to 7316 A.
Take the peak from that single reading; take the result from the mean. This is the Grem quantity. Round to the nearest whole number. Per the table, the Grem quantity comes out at 251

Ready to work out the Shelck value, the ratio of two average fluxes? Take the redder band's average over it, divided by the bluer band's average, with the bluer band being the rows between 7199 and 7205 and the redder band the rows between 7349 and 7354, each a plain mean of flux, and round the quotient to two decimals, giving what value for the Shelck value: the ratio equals 0.98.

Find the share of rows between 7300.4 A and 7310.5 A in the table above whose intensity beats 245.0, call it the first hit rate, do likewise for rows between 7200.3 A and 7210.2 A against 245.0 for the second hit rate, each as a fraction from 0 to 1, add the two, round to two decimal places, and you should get 1.33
